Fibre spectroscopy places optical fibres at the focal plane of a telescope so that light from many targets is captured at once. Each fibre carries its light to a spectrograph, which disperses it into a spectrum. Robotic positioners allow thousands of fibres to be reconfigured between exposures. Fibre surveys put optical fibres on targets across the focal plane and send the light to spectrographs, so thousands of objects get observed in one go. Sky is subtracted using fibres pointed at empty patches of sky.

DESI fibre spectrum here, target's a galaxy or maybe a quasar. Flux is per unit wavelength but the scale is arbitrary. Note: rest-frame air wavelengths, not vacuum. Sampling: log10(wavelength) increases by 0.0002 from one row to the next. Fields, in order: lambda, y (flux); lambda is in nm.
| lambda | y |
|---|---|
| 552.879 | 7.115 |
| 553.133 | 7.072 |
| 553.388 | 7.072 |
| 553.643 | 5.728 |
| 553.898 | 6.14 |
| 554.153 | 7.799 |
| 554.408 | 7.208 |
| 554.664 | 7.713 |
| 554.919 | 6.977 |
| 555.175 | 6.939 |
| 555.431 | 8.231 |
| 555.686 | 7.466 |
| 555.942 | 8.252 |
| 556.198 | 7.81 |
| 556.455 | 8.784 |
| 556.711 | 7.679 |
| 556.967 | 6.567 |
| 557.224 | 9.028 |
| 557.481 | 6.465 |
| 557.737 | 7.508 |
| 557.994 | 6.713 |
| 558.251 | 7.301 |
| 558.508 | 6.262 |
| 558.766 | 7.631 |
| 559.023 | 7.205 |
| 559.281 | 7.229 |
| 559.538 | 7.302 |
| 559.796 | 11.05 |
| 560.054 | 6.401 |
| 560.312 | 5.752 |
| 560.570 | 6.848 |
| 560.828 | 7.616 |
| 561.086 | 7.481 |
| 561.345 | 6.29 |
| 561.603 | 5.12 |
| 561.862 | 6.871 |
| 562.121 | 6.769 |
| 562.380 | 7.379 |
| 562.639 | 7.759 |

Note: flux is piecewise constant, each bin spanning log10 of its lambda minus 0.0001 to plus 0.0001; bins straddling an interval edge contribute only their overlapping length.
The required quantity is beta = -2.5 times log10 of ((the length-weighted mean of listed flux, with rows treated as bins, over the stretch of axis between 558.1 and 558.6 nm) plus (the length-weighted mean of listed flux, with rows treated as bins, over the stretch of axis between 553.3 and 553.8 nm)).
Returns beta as -2.80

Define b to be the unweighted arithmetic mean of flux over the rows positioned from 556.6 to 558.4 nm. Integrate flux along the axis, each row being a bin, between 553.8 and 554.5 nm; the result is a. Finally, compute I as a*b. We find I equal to 36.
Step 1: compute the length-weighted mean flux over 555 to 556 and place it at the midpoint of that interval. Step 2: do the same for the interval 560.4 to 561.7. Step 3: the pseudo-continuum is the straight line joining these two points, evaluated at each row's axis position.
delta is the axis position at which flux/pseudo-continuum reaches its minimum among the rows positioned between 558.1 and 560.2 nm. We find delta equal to 558.508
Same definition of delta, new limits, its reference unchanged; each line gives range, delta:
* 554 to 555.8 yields 554.919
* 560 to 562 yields 561.603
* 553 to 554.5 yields 553.643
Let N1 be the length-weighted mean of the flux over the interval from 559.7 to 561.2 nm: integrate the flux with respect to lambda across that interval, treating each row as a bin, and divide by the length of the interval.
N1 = 7.4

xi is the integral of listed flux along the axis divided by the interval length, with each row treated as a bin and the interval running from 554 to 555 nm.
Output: 7.4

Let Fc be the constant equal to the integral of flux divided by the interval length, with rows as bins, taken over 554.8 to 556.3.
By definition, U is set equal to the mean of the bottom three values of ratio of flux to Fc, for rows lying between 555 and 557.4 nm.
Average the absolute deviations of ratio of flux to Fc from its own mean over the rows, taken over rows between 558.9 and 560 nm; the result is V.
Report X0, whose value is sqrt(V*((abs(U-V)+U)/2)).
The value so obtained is 0.39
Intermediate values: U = 0.92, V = 0.19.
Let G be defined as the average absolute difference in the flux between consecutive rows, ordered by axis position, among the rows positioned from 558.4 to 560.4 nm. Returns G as 1.56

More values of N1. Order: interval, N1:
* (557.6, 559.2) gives 7.1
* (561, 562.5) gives 6.6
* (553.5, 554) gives 6.0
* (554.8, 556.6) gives 7.8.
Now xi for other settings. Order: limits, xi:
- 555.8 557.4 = 8.0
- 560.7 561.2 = 7.6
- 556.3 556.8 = 8.2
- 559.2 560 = 8.4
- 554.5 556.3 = 7.6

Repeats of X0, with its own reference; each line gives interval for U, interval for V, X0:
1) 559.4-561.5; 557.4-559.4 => 0.21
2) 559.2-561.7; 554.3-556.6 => 0.22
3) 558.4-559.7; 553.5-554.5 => 0.30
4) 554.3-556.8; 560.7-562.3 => 0.28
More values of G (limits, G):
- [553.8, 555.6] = 0.80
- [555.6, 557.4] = 1.15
